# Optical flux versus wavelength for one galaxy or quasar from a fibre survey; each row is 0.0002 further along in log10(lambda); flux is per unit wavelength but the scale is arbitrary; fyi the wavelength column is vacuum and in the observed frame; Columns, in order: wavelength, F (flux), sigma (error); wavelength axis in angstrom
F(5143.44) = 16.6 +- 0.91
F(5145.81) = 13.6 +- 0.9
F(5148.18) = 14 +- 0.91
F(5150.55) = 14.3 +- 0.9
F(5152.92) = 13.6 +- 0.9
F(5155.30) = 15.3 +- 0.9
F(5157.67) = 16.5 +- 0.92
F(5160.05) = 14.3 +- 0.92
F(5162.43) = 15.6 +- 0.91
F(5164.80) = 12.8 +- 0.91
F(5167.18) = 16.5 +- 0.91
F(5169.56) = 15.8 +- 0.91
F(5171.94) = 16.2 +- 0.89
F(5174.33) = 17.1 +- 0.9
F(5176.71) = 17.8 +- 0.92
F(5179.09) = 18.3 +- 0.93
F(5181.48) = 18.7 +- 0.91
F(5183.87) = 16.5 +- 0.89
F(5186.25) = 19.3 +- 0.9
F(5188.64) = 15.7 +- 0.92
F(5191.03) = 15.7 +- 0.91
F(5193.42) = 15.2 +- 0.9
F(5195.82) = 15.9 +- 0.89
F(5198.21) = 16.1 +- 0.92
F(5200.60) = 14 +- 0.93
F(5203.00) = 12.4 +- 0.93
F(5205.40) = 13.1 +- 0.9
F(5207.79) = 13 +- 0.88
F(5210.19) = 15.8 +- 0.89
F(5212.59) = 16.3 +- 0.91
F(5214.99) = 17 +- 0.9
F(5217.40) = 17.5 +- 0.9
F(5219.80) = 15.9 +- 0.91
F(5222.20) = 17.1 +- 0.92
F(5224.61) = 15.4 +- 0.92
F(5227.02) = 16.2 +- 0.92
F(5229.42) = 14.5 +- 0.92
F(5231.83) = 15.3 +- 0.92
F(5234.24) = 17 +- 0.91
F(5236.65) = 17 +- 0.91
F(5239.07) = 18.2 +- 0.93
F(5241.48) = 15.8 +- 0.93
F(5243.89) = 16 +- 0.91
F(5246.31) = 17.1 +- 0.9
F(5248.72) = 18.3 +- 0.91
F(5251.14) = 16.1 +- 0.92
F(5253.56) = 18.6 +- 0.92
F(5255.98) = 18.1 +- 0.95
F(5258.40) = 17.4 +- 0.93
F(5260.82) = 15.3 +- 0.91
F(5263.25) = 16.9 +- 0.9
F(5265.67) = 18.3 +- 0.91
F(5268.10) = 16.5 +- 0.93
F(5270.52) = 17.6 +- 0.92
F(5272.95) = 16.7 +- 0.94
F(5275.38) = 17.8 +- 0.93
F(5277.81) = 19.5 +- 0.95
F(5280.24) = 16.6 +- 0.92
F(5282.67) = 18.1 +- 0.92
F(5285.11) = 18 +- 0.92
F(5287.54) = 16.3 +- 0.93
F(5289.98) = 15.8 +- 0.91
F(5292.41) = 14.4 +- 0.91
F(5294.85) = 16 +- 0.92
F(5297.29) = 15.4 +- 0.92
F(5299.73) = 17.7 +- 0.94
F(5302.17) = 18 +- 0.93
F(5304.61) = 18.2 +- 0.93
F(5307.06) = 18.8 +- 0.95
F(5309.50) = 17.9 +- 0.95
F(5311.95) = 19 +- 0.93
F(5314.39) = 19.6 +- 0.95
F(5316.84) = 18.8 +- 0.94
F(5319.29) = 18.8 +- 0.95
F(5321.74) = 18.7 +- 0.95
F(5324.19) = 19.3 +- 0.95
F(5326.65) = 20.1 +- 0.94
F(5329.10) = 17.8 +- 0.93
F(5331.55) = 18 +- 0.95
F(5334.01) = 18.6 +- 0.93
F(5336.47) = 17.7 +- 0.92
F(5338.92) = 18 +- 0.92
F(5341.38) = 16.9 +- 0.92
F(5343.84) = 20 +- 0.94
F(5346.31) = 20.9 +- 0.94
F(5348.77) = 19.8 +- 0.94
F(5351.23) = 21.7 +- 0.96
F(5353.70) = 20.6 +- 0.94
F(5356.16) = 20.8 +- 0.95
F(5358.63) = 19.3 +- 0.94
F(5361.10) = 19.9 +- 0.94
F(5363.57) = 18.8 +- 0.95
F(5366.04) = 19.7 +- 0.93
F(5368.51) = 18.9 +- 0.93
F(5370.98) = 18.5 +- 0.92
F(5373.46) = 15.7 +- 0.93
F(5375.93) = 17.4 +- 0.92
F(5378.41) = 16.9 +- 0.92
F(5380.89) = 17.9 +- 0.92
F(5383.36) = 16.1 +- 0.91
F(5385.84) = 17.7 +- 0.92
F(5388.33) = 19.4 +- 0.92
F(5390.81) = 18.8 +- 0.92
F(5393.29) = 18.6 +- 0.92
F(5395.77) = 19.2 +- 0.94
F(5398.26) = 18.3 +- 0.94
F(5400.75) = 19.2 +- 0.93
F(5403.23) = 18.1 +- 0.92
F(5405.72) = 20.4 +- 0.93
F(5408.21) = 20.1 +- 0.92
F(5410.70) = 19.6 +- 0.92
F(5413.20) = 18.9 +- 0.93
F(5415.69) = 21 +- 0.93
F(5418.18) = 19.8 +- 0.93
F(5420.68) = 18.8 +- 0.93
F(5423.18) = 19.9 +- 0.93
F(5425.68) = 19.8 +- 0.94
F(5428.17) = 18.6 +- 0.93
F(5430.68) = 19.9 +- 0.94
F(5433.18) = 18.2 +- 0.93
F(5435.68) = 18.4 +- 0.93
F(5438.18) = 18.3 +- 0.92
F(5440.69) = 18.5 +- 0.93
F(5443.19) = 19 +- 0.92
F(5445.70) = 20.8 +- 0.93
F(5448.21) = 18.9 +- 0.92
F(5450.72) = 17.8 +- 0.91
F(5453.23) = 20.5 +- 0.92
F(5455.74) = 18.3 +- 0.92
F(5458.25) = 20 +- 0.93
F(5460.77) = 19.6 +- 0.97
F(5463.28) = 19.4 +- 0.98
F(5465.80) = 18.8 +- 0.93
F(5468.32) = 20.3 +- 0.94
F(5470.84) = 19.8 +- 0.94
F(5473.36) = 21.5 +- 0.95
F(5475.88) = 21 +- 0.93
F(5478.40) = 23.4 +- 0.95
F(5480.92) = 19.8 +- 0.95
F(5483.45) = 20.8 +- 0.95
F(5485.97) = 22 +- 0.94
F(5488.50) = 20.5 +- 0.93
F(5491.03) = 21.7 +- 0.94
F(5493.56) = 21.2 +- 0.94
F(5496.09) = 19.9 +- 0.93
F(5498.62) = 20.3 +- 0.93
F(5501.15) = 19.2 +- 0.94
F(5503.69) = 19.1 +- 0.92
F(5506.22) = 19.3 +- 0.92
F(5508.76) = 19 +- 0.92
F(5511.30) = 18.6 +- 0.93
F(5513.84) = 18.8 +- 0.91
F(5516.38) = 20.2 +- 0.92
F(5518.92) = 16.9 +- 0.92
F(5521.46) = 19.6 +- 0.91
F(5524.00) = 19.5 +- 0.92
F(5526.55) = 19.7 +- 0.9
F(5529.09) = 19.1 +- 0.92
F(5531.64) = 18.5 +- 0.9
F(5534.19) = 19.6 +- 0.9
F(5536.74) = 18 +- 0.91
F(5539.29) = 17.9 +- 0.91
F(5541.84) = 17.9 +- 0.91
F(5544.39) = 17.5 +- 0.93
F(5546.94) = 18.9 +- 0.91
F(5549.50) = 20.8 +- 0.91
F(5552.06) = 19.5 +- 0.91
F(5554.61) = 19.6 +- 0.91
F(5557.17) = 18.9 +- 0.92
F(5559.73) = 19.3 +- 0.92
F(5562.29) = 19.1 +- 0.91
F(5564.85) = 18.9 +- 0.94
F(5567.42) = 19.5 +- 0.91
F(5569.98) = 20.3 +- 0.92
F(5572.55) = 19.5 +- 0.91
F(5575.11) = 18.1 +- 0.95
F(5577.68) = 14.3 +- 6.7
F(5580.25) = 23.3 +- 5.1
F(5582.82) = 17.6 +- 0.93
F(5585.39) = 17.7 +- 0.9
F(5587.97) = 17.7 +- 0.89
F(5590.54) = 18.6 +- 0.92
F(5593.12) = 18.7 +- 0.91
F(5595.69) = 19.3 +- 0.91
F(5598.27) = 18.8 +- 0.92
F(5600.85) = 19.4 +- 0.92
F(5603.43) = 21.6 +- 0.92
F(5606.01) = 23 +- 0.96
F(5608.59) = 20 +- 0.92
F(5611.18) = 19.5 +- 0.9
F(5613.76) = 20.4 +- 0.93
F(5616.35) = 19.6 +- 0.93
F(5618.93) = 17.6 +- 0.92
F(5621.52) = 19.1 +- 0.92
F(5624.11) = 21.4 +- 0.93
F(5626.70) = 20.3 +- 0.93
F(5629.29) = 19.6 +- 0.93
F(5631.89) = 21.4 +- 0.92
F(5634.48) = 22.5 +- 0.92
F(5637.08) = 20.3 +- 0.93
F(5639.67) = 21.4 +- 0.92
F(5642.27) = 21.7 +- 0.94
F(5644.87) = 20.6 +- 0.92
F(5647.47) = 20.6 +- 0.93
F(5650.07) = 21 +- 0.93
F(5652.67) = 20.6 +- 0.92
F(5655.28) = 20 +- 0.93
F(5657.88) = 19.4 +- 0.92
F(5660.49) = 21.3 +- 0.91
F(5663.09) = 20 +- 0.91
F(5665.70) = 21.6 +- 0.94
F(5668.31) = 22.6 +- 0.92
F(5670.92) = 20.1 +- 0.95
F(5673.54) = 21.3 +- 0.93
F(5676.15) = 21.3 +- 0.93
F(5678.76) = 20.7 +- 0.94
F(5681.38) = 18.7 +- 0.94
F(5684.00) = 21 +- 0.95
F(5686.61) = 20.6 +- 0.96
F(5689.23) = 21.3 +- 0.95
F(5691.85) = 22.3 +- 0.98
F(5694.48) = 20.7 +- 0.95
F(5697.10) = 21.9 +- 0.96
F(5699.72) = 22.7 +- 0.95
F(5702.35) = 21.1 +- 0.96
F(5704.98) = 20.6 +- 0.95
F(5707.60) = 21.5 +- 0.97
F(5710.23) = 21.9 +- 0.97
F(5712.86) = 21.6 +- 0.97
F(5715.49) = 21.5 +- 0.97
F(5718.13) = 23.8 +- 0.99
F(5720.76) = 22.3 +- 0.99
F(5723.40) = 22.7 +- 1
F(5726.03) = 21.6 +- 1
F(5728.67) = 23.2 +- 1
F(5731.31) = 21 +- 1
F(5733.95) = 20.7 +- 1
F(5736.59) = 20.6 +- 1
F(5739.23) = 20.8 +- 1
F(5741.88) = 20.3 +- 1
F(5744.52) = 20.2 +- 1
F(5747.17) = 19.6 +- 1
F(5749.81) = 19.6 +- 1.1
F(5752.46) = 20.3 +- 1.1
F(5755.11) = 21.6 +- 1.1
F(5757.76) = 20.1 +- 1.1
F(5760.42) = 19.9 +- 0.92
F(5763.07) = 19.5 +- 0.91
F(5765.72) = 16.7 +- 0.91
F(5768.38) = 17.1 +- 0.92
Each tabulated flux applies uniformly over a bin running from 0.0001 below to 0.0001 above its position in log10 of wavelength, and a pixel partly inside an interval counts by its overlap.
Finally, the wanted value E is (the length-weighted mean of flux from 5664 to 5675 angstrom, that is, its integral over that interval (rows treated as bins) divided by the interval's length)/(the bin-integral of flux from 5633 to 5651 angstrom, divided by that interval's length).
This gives 1.01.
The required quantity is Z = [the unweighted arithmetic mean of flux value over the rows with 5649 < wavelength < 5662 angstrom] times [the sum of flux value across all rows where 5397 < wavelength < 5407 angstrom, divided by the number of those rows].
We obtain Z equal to 389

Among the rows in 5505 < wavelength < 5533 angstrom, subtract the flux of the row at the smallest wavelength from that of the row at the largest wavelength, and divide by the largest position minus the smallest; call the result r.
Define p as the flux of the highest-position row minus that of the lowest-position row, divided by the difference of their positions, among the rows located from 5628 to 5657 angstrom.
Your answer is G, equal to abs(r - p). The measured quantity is 0.047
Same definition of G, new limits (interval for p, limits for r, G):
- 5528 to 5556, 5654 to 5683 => 0.069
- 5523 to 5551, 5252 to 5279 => 0.014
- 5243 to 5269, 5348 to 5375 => 0.187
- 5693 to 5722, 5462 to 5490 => 0.017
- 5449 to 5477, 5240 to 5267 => 0.024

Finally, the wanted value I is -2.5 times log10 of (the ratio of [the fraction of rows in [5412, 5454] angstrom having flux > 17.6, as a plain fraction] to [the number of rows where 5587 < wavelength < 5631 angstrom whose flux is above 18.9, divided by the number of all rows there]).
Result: -0.4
